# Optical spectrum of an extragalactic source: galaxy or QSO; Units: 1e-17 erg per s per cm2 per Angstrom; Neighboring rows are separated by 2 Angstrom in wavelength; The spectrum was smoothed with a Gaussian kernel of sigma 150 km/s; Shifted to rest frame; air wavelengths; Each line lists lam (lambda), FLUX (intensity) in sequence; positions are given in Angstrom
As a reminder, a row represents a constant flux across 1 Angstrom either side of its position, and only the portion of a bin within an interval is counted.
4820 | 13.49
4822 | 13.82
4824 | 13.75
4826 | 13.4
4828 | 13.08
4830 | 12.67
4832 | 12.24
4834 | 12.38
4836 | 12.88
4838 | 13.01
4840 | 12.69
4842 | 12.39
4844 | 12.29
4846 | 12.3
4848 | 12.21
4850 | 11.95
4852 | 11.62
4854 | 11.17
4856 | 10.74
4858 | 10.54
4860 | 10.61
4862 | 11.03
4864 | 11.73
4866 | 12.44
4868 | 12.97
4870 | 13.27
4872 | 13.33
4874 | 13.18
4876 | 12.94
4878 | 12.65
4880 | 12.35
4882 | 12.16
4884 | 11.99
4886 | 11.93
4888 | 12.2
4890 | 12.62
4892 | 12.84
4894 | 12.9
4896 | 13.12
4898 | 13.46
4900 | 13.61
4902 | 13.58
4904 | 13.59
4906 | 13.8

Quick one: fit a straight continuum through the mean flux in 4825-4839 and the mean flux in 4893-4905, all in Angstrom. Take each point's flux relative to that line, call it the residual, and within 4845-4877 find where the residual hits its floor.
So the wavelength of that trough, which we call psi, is 4858 Angstrom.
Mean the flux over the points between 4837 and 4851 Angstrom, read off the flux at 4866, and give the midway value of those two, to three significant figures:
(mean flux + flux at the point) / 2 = 12.4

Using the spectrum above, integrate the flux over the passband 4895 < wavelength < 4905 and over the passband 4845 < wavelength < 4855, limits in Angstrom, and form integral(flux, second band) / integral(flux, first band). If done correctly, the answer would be 0.88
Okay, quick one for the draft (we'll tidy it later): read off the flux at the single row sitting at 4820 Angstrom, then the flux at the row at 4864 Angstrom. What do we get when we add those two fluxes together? 25.2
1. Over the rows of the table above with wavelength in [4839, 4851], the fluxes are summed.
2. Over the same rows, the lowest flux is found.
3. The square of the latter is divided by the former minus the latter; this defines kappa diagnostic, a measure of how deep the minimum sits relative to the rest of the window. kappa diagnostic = 2.31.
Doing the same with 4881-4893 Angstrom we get 2.30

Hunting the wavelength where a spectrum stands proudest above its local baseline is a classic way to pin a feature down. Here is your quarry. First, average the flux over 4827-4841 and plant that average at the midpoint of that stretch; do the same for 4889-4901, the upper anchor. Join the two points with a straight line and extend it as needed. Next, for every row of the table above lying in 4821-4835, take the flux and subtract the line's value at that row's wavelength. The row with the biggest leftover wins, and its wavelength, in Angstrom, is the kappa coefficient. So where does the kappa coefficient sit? 4822 Angstrom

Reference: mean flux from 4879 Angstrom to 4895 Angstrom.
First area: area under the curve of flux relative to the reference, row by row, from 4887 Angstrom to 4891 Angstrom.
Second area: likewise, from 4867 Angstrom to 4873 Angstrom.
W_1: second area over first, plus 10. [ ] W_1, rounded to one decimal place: 11.6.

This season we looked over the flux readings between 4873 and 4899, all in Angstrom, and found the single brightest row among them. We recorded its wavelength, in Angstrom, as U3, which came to 4898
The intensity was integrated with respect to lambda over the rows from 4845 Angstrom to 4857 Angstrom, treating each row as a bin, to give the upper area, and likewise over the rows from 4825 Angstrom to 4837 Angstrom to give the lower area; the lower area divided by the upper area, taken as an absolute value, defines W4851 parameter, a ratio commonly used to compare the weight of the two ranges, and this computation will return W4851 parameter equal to 1.10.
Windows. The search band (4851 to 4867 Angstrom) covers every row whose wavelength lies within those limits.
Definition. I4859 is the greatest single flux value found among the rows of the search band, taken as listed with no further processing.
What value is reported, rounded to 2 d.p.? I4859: 12.44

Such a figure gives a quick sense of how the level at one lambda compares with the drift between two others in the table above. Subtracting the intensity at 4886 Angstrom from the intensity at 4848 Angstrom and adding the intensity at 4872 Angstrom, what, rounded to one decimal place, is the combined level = 13.6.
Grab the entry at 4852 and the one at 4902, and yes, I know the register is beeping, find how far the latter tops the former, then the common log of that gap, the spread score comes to 0.29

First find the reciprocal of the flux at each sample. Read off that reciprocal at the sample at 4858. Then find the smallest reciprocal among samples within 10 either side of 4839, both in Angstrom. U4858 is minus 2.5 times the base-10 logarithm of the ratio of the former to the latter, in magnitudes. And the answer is -0.23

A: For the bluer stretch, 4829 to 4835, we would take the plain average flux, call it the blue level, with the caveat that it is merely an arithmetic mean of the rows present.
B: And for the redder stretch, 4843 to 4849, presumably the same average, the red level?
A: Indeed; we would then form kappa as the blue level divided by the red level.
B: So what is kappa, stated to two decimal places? 1.01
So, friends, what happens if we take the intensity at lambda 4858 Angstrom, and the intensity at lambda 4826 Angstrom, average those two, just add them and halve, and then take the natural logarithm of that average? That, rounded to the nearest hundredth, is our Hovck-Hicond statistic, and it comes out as 2.48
